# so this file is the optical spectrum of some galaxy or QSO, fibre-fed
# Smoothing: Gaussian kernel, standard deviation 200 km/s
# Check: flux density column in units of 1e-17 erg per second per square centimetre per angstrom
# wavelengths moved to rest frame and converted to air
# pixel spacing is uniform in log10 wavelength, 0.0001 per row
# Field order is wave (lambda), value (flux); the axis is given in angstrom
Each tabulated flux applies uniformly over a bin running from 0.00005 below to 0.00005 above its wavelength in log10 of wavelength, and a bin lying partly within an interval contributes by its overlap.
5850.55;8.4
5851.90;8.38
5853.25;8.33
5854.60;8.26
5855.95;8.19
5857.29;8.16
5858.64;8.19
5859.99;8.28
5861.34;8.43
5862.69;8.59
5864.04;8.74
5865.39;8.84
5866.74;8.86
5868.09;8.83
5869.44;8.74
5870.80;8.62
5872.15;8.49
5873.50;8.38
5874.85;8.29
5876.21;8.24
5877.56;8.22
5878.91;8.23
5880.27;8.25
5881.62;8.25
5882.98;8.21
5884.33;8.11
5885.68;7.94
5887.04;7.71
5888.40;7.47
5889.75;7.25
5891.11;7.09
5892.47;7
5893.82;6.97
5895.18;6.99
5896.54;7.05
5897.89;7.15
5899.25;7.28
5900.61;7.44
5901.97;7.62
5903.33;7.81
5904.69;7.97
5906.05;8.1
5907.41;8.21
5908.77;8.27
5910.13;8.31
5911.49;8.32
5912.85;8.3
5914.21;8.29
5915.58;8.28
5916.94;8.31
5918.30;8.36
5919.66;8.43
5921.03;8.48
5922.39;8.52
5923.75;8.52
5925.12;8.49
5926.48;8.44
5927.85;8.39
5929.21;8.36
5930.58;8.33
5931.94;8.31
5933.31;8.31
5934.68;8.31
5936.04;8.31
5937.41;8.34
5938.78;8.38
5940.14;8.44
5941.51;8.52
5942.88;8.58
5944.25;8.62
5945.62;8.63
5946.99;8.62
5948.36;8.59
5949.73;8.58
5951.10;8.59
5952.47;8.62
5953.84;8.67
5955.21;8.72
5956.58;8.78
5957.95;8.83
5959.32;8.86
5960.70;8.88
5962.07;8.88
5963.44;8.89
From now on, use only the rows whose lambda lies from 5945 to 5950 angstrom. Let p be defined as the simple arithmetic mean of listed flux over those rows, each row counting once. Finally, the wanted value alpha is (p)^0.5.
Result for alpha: 2.93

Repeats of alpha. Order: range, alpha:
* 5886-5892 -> 2.72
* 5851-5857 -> 2.88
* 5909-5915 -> 2.88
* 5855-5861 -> 2.86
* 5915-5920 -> 2.89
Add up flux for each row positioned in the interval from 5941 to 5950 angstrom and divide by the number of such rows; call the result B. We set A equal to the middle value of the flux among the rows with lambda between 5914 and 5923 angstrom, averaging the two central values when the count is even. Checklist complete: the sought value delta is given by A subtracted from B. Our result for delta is 0.2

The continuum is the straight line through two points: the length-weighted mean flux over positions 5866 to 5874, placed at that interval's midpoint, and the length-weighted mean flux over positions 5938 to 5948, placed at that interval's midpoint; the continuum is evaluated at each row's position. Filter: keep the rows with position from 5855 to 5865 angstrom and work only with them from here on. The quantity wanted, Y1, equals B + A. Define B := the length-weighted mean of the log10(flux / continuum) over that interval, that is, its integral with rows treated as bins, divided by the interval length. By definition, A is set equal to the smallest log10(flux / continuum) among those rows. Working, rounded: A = -0.027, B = -0.015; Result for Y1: -0.042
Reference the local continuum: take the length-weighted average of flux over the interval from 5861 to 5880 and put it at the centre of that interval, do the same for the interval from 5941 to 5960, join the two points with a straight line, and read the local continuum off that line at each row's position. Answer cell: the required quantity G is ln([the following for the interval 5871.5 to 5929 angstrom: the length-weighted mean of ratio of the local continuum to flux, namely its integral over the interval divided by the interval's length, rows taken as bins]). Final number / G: 0.075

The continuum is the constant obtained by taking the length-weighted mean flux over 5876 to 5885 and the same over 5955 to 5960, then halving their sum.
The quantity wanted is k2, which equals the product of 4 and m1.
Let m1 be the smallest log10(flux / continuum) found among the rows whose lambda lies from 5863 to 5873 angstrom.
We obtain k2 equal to -0.005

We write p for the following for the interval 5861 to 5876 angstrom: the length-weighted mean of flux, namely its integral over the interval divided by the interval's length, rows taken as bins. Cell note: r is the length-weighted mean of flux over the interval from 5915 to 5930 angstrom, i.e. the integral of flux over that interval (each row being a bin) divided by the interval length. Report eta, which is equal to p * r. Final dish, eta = 72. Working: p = 8.6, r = 8.42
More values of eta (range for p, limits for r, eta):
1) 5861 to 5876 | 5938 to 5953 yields 74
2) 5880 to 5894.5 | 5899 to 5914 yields 61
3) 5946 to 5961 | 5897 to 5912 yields 68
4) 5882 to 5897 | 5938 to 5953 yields 64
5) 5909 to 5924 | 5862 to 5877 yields 72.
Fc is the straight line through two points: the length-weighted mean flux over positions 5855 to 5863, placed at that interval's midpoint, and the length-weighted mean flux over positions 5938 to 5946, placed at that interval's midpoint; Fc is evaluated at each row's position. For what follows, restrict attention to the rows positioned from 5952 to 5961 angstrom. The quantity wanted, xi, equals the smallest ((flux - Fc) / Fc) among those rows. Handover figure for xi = 0.01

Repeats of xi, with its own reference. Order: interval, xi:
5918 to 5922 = -0.01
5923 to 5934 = -0.02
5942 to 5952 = 0.00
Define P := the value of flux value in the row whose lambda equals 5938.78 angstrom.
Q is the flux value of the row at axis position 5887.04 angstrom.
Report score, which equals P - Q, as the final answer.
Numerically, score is 0.7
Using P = 8.38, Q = 7.71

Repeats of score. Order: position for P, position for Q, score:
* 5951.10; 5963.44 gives -0.3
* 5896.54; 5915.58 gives -1.2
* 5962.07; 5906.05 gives 0.8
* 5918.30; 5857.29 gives 0.2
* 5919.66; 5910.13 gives 0.1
